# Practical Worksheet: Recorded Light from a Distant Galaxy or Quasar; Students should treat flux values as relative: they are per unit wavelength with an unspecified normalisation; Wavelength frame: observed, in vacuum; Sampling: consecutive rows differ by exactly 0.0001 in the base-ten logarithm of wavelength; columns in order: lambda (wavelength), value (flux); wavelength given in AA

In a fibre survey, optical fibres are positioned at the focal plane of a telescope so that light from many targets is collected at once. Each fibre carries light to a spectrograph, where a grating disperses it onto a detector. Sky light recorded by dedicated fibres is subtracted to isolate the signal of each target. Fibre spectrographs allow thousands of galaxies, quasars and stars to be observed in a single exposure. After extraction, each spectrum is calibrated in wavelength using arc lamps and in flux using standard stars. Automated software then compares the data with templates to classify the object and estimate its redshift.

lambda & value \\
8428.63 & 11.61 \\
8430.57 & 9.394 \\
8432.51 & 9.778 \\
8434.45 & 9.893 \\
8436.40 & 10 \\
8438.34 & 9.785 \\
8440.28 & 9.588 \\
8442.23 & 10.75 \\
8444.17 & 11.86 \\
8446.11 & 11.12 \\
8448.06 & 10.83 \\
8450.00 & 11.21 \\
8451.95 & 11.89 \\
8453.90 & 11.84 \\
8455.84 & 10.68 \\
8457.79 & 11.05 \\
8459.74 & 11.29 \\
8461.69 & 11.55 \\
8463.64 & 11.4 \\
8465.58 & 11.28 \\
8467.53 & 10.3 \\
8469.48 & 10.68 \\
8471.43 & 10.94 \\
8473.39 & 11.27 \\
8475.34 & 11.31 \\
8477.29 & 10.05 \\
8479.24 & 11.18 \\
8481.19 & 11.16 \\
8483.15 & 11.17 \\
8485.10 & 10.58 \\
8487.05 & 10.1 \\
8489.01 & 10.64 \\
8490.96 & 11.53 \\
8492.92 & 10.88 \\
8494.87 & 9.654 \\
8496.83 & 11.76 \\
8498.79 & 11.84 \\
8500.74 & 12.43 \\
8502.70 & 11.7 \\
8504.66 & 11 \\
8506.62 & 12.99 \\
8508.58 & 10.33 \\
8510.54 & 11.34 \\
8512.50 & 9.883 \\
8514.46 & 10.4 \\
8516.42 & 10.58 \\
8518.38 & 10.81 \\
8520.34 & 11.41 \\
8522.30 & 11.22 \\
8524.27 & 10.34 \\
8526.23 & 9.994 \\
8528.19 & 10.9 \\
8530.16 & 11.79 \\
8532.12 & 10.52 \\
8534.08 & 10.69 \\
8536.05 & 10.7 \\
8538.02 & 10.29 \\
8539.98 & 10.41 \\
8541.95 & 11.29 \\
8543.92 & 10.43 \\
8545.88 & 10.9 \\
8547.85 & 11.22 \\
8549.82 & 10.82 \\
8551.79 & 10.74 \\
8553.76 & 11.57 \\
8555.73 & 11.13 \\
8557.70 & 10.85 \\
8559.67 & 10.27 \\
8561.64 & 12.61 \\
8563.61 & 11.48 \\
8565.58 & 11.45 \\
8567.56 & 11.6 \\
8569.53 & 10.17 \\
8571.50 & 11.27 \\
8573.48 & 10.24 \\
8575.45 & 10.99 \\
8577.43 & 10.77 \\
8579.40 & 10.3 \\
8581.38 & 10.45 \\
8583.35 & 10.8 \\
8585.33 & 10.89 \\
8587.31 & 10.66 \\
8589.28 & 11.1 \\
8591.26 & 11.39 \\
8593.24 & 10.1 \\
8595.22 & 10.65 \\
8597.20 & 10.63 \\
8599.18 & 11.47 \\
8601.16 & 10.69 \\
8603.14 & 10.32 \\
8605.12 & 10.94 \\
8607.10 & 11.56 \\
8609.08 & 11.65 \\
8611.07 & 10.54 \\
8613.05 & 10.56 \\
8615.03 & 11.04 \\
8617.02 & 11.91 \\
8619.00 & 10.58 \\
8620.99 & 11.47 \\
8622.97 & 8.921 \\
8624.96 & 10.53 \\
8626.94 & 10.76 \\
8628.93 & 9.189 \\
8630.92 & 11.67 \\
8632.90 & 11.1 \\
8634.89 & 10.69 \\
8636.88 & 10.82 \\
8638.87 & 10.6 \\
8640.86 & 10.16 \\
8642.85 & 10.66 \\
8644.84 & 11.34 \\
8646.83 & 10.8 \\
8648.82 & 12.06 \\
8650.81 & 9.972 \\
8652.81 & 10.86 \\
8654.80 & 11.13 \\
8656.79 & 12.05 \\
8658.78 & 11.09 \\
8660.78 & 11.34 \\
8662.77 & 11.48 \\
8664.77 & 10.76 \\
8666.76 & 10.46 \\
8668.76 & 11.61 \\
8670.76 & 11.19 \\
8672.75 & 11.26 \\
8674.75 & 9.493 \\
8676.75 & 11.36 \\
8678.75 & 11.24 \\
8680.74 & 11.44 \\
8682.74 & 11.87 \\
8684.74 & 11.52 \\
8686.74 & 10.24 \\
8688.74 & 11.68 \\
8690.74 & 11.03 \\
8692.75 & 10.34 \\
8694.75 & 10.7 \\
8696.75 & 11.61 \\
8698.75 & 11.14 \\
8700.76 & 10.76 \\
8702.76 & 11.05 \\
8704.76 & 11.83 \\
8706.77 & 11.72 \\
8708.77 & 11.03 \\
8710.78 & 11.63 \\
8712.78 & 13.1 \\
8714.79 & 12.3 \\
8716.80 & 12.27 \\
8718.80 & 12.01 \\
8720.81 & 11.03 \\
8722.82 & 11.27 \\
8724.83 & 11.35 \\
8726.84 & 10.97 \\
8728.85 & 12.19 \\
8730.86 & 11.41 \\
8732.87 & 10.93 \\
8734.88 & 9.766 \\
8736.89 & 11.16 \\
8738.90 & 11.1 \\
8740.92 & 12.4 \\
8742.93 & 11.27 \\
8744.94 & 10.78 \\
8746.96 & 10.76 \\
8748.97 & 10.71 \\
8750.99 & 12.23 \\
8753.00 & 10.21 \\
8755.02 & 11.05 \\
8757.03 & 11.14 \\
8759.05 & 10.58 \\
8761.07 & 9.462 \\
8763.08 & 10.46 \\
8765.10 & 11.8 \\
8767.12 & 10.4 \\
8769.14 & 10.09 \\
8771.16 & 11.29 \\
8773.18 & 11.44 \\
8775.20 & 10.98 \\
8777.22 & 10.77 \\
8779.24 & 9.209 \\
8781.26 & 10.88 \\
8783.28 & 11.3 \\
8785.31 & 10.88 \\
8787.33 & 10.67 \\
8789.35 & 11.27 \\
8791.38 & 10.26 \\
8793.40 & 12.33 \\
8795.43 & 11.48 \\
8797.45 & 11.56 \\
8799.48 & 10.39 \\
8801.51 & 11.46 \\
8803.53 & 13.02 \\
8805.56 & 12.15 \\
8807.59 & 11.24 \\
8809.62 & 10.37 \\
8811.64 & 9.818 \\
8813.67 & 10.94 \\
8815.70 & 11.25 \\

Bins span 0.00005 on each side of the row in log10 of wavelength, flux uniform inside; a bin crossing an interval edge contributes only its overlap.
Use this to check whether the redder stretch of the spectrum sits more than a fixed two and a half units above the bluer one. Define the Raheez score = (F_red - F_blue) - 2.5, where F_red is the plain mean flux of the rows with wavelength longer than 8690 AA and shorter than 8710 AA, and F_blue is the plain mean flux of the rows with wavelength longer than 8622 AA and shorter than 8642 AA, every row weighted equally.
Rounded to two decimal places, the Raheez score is -1.82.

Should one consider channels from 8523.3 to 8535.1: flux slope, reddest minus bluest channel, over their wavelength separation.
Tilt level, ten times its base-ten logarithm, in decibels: -14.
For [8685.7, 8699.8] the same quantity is -11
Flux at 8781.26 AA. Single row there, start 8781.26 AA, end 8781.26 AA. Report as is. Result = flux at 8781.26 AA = 10.88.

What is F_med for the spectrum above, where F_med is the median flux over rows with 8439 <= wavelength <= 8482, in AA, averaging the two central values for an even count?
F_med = 11.2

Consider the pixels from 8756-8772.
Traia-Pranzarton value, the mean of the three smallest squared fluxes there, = 100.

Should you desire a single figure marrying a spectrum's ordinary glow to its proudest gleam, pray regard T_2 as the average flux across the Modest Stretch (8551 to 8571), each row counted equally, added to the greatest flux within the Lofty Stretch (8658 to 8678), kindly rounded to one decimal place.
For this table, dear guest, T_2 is 22.8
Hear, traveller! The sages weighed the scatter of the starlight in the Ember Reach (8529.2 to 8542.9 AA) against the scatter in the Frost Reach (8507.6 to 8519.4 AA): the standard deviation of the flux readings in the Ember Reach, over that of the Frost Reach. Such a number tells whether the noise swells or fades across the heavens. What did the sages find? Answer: 1.1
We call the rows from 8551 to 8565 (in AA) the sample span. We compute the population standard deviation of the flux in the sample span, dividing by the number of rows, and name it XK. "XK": 0.70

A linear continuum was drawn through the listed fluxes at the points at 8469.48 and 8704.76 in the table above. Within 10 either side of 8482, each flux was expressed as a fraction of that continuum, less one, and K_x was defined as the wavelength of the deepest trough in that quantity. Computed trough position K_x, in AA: 8477.29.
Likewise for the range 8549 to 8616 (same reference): 8593.24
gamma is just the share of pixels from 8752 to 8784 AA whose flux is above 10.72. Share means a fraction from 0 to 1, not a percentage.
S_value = 0.56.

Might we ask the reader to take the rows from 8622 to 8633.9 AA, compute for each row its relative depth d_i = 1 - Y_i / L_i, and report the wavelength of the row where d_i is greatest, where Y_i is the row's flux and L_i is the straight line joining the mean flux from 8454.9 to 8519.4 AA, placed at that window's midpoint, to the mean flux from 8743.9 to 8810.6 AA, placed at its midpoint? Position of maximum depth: 8622.97 AA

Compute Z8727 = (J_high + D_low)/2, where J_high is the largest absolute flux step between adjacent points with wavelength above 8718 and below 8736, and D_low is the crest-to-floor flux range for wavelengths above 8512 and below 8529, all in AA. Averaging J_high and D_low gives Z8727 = 1.37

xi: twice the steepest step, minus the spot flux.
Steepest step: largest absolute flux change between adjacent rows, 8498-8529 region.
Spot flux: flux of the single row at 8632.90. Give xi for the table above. -5.8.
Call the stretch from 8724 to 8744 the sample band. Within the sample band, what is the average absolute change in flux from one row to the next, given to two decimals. 0.88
